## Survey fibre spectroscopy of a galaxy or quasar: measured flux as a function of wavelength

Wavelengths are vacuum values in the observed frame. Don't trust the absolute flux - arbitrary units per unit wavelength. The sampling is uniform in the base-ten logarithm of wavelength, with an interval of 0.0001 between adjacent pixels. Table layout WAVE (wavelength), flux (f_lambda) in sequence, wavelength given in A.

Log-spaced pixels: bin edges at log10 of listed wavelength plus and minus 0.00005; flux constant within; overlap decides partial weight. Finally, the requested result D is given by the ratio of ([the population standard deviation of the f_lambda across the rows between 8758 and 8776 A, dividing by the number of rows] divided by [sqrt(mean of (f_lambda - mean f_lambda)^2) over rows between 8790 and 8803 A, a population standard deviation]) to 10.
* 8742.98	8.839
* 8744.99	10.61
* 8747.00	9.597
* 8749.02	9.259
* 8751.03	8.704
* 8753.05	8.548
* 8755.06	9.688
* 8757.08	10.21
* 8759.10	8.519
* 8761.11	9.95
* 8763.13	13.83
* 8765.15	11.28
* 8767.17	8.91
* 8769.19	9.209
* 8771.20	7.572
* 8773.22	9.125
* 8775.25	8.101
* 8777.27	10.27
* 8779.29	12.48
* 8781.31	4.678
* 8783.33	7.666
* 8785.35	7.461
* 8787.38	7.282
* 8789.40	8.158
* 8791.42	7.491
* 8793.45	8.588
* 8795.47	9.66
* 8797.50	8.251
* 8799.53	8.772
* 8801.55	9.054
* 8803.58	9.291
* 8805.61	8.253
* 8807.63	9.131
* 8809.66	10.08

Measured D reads 0.27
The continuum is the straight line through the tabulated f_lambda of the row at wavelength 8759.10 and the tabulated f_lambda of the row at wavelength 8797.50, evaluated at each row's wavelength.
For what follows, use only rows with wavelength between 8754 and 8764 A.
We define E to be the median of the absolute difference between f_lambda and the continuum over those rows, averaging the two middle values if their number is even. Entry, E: 1.45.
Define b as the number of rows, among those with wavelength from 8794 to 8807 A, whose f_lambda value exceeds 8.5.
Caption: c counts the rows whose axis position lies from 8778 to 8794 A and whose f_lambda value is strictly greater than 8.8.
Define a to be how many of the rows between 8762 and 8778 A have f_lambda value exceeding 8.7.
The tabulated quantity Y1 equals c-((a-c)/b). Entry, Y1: 0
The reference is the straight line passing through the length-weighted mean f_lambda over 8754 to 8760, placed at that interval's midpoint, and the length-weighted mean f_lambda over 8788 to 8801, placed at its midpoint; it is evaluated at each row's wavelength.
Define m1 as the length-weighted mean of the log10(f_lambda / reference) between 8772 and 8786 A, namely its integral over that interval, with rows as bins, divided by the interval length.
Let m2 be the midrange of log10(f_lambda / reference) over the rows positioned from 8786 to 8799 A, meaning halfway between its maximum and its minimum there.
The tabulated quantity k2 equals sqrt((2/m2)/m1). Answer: 83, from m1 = -0.033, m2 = -0.009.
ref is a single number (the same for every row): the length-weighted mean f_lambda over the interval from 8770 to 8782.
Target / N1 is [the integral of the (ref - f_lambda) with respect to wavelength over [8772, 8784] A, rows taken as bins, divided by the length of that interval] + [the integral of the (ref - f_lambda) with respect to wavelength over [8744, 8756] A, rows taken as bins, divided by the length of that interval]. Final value -0.5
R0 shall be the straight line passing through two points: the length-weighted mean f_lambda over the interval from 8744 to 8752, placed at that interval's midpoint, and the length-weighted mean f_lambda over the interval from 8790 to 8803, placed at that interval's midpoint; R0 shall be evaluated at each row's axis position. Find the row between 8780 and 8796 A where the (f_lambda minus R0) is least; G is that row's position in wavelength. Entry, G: 8781.31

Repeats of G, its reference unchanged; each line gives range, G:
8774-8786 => 8781.31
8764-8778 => 8771.20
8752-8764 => 8753.05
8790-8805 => 8791.42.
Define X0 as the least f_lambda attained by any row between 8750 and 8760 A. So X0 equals 8.519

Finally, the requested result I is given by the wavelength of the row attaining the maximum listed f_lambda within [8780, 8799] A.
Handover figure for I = 8795.47 A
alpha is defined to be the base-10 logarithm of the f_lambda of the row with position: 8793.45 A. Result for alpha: 0.93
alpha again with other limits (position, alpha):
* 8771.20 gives 0.88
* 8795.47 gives 0.98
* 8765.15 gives 1.05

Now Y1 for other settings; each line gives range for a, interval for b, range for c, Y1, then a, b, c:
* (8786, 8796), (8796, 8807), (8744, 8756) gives 5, 1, 3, 4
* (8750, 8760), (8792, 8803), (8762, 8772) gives 4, 3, 4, 4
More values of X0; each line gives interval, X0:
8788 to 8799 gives 7.491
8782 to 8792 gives 7.282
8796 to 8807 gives 8.251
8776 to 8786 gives 4.678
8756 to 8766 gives 8.519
